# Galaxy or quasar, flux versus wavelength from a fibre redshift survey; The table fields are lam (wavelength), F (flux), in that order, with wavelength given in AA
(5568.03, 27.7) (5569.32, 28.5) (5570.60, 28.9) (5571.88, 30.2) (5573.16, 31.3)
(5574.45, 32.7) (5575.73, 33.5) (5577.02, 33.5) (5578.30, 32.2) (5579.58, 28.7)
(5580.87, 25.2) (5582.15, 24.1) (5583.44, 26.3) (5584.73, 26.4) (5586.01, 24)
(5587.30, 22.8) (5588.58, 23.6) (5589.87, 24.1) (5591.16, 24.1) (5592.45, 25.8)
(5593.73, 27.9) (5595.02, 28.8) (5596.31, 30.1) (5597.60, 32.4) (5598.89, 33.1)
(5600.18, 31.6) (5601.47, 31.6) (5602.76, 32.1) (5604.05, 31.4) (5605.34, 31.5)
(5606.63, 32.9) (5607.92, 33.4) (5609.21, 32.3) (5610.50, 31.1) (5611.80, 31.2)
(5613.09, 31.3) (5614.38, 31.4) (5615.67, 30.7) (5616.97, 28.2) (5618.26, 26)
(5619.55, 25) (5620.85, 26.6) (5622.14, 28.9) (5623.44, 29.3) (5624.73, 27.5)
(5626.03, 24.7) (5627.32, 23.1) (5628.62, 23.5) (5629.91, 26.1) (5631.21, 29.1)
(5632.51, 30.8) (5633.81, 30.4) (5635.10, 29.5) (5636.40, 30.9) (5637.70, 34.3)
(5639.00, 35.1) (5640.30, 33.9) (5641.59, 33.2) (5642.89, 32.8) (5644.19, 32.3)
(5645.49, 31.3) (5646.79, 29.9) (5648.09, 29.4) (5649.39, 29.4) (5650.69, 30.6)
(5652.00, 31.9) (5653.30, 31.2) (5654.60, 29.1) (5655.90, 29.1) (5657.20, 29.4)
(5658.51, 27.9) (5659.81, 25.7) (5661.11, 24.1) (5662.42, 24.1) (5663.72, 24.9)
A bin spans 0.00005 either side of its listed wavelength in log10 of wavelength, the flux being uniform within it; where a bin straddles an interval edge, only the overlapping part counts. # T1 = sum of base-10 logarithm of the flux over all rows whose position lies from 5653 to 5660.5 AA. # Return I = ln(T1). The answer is 2.17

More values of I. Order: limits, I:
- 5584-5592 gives 2.12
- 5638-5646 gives 2.21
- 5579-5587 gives 2.14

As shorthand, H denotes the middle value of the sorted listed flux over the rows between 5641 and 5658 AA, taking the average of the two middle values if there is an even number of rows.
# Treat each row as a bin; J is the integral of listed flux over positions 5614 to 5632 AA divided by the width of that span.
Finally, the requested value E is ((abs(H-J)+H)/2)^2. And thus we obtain 291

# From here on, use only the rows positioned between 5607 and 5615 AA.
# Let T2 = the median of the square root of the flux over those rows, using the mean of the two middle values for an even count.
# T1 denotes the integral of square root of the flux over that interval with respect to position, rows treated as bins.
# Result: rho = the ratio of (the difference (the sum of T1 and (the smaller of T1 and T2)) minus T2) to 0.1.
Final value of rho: 451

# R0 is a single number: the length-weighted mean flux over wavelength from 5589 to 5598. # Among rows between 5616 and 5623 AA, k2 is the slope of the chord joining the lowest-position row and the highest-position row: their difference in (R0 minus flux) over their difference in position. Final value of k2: -0.1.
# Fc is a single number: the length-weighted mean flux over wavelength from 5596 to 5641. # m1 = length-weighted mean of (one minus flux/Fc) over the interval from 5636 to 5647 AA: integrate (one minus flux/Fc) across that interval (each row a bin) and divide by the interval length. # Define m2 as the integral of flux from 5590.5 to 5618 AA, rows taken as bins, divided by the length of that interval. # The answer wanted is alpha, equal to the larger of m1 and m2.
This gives 30.5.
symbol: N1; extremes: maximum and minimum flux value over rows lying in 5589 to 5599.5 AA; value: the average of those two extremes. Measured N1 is 28.6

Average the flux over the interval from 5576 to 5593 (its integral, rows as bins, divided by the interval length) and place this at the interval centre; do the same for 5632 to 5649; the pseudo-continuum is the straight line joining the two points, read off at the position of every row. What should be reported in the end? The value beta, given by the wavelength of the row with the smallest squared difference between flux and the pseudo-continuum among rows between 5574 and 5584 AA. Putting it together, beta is 5583.44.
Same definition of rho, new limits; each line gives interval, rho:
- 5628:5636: 425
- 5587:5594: 348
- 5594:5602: 446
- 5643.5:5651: 414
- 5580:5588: 399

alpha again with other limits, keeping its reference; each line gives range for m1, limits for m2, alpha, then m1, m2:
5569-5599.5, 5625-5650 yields 30.0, 0.06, 30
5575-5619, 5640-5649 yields 31.7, 0.03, 32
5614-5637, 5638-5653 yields 31.8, 0.07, 32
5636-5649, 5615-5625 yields 27.8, -0.07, 28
